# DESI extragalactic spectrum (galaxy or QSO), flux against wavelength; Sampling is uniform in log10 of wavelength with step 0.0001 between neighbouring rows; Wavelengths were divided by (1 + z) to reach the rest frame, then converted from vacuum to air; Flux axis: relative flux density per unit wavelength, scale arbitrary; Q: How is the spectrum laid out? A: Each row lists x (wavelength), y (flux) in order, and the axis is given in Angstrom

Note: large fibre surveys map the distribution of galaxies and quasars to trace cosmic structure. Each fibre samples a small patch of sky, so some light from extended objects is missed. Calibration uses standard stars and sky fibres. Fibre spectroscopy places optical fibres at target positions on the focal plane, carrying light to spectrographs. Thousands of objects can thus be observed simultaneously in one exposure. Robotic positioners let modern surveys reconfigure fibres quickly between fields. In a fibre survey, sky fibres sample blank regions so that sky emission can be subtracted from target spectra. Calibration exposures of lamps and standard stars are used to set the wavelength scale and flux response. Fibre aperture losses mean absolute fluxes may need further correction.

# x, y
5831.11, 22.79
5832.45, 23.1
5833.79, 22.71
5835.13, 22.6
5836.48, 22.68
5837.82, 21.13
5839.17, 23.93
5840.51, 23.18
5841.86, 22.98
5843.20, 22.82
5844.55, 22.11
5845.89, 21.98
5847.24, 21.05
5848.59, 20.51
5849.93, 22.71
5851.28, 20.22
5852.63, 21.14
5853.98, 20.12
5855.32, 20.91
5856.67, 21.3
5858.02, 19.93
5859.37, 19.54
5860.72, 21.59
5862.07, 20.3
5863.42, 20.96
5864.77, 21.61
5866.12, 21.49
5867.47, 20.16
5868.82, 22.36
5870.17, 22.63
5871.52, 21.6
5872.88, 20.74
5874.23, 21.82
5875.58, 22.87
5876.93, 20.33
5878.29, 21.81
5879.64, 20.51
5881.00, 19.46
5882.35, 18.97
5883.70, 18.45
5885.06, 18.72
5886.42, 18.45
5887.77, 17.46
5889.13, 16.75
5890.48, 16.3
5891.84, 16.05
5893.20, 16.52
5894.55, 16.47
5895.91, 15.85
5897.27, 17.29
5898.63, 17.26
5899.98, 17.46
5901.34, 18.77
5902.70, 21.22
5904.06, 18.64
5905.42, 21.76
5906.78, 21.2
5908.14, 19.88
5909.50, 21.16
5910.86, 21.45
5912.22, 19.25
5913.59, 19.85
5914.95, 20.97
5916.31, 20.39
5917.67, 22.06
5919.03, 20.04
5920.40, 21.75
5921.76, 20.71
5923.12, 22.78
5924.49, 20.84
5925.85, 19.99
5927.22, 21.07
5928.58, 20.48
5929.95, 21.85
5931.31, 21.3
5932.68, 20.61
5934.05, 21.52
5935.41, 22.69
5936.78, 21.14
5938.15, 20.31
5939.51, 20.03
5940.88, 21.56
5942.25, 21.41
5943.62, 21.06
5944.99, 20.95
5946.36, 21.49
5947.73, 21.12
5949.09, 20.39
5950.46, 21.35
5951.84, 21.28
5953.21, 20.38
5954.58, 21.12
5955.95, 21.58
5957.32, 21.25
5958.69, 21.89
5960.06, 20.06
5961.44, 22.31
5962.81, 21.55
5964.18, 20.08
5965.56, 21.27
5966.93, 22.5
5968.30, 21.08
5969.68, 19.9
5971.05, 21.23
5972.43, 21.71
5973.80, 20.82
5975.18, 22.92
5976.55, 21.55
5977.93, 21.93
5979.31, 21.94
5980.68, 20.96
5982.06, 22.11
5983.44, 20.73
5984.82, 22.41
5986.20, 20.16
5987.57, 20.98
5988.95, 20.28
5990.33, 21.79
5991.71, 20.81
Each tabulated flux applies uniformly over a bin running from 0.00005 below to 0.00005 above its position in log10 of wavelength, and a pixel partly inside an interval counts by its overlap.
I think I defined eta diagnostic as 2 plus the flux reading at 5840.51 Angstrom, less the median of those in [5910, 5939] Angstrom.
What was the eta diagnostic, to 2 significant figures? 4.2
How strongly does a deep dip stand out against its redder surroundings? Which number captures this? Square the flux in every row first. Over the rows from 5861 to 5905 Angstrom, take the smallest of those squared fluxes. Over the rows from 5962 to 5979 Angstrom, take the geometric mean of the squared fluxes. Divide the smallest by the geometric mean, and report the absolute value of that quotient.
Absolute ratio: 0.55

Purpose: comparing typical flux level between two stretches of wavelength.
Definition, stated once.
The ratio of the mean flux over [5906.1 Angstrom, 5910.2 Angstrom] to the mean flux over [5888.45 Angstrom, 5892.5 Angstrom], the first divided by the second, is 1.27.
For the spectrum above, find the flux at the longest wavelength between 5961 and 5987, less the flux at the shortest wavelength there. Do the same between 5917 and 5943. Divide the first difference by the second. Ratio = 3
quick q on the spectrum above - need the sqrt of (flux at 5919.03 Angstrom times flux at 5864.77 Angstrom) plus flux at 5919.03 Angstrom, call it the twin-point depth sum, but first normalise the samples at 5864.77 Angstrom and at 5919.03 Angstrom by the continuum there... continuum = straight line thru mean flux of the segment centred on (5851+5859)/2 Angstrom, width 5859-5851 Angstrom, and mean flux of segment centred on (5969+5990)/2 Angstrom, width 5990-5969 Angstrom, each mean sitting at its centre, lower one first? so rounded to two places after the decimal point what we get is 1.96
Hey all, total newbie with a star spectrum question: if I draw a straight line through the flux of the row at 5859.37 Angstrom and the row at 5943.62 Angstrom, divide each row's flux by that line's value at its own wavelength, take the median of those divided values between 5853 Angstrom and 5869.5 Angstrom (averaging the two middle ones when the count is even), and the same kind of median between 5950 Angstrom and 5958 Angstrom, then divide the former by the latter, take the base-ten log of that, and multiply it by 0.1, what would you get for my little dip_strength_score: 0.003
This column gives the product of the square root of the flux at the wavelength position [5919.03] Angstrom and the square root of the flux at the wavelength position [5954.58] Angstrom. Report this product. 20.6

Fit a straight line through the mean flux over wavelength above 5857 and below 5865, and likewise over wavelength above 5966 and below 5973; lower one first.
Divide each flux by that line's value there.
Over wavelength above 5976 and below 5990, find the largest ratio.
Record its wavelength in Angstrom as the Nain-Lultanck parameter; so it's 5984.82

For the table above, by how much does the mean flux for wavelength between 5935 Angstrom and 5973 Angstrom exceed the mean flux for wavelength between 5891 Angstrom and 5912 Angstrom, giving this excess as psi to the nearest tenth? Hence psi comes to 2.4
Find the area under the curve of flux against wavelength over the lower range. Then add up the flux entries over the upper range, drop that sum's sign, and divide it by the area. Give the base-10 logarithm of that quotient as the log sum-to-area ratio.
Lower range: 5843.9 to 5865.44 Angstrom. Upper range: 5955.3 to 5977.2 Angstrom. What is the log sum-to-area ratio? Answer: -0.122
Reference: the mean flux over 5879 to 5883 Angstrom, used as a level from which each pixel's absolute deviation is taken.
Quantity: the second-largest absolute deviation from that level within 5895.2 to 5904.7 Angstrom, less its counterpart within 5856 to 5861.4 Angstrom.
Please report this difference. 0.7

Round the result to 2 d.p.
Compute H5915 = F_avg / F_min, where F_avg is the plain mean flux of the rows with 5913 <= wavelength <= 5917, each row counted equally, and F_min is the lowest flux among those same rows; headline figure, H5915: 1.03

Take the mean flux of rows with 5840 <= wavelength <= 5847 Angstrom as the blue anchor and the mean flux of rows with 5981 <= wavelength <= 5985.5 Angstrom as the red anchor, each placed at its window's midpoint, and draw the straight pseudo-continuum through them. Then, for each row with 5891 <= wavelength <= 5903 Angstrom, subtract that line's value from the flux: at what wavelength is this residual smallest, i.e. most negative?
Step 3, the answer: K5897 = 5895.91 Angstrom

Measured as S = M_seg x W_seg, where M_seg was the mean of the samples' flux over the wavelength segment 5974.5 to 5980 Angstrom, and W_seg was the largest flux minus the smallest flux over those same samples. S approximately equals 30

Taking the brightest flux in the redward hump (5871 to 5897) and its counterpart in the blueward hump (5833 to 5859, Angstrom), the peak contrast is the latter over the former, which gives 1.046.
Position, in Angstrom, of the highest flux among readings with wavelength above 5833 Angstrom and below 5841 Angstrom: 5839.17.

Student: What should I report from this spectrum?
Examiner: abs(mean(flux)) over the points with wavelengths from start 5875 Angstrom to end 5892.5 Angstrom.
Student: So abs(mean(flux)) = 18.9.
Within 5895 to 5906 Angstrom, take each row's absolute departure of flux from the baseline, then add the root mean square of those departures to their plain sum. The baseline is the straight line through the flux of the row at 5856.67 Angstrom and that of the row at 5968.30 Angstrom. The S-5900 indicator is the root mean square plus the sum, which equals 25.9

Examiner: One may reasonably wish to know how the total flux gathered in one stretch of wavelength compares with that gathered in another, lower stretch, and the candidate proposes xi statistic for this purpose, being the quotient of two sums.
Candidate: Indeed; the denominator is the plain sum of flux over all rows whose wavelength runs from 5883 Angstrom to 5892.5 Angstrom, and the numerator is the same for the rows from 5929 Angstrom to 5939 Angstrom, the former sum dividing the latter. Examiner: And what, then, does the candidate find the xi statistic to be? 1.22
